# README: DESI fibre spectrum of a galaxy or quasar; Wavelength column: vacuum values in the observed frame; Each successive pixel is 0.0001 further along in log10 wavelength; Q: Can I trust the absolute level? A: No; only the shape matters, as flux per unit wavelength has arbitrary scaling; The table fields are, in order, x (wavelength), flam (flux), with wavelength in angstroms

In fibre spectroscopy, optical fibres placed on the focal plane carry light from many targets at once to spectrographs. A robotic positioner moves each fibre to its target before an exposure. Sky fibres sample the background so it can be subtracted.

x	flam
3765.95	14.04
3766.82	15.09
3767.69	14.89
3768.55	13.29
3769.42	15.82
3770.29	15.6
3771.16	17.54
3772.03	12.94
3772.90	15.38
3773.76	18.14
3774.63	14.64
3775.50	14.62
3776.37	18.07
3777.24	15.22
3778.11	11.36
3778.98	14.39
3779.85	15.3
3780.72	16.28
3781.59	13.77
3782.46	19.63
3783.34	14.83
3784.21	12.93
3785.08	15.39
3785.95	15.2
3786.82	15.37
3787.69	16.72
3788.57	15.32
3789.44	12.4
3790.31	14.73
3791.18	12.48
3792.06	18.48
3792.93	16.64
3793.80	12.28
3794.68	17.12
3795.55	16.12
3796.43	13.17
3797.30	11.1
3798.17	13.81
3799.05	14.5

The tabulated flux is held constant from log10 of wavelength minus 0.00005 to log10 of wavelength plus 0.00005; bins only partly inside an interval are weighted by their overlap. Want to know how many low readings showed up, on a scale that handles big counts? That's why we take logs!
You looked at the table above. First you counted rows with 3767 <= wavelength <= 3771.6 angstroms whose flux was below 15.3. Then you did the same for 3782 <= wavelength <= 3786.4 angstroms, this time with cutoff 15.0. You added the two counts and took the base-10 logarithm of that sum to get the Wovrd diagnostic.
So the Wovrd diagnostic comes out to 0.60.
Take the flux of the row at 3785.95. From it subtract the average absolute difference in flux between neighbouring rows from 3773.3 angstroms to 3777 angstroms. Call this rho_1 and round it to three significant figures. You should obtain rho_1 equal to 12.9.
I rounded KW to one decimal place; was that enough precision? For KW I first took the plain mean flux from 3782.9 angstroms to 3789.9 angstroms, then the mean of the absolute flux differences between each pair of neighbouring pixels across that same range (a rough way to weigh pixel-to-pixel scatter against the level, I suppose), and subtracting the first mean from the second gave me -13.3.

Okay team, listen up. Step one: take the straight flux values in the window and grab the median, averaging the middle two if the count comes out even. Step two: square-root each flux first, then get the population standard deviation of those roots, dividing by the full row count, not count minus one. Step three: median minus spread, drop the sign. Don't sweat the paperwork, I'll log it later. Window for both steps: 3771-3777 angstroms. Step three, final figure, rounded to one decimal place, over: 15.1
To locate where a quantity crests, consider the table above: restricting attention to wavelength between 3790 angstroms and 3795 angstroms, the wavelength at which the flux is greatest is 3792.06 angstroms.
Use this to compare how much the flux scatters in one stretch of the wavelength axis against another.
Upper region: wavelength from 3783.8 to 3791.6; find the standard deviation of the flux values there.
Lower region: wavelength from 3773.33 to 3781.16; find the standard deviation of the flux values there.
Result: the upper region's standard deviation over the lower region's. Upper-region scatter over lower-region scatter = 0.74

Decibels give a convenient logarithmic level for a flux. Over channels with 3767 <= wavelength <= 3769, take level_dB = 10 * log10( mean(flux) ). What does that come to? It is 11.5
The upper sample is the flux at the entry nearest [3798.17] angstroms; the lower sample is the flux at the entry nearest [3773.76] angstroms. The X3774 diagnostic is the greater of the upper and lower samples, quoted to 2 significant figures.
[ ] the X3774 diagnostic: 18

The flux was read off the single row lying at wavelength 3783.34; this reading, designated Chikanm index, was 14.83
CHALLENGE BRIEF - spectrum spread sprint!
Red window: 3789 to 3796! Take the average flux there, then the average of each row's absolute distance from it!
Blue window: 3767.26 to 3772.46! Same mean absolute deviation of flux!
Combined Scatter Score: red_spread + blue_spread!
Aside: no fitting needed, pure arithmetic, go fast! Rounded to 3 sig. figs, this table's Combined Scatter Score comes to 3.37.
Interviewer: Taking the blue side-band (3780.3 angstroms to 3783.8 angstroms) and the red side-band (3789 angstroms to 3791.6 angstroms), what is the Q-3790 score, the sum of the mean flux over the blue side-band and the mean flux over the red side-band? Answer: 29.3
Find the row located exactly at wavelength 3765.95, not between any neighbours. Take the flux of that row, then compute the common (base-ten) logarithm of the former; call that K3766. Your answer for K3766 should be 1.15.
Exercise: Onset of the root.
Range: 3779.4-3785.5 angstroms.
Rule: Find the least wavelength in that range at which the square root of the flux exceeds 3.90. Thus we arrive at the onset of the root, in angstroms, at 3779.85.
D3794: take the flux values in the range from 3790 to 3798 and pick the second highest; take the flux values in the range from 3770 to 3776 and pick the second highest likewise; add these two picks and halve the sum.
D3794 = 17.3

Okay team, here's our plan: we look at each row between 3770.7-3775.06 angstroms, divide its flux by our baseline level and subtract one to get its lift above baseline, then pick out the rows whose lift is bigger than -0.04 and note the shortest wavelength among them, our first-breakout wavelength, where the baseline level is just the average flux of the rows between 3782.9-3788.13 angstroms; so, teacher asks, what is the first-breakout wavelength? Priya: 3771.16 angstroms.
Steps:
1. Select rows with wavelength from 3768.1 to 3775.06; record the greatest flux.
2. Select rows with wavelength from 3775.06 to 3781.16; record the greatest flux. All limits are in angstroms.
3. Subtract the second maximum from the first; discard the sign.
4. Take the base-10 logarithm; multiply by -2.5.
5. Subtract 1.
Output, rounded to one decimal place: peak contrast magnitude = 1.9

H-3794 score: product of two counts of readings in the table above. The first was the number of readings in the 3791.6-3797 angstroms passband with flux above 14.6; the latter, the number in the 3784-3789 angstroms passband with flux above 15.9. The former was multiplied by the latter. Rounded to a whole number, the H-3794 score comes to 4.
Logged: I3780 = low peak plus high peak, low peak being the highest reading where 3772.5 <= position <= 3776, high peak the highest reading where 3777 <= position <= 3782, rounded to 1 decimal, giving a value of 34.4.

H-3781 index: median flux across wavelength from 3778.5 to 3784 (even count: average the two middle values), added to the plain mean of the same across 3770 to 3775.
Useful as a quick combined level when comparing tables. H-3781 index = 30.8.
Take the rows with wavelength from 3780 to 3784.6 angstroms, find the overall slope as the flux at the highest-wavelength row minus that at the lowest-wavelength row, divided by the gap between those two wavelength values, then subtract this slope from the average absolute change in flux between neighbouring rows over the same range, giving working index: 4.7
